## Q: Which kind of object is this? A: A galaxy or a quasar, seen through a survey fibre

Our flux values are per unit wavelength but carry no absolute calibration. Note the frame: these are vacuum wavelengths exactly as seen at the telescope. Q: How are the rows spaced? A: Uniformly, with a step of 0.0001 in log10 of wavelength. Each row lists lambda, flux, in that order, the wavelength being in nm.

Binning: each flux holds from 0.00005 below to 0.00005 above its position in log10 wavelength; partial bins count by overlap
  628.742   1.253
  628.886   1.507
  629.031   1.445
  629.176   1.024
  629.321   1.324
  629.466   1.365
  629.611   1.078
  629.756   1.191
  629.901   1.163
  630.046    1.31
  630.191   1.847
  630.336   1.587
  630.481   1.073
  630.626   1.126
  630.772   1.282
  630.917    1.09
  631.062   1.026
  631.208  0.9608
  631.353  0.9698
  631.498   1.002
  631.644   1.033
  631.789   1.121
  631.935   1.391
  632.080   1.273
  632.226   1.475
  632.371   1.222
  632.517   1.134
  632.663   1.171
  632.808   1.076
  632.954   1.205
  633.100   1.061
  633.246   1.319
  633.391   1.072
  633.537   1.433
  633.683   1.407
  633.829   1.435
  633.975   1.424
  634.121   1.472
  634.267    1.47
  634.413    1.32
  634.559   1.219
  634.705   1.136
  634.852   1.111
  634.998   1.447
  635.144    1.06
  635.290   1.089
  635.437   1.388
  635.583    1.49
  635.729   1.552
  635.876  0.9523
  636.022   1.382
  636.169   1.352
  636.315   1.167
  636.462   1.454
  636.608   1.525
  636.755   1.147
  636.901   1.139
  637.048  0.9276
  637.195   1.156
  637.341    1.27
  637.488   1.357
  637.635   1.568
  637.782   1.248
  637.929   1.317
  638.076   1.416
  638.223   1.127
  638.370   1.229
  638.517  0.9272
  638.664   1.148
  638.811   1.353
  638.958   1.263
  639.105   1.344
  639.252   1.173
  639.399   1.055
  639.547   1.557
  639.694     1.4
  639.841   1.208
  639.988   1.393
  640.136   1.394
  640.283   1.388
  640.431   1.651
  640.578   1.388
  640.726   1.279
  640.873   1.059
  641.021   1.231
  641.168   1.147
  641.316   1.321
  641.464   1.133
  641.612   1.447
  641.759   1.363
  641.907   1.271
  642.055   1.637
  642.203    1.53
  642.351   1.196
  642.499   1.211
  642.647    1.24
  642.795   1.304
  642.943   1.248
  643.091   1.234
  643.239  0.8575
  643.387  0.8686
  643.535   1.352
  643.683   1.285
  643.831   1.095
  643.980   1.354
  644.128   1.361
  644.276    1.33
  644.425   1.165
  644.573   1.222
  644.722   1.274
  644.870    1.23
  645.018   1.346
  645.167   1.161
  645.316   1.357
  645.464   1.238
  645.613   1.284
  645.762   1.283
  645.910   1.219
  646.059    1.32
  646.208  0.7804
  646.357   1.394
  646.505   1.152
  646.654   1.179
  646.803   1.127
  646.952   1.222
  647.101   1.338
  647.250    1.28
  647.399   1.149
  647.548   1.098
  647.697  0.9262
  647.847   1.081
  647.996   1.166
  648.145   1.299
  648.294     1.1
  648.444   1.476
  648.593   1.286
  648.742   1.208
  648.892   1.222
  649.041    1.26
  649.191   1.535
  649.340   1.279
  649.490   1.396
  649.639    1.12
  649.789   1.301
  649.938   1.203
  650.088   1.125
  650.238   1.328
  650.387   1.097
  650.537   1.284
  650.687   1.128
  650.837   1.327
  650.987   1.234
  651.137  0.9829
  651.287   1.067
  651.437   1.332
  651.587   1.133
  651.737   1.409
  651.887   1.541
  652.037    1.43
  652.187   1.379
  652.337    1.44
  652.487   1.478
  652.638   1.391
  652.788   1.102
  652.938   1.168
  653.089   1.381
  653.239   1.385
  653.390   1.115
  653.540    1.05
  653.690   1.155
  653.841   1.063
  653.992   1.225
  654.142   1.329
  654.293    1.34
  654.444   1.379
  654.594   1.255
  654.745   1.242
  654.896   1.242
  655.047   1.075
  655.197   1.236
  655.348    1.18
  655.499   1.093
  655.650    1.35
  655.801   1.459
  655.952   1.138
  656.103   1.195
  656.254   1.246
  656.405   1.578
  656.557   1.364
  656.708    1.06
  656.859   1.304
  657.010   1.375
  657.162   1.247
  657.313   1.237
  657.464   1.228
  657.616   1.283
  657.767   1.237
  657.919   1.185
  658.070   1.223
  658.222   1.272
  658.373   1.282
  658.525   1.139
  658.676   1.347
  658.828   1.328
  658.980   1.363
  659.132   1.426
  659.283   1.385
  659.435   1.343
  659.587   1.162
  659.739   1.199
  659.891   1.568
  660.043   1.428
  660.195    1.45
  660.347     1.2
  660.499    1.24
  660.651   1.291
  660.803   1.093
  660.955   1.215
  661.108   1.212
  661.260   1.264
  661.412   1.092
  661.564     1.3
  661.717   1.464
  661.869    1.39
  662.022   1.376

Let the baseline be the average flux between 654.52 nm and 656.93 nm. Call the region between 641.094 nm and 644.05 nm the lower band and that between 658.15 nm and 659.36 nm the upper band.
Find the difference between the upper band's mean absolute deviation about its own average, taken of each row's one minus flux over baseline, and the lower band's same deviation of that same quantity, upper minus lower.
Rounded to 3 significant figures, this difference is -0.0533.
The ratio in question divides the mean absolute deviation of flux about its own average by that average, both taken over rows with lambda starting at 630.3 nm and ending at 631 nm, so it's 0.13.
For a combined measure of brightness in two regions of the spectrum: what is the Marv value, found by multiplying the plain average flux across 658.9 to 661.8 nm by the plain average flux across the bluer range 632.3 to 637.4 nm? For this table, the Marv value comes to 1.64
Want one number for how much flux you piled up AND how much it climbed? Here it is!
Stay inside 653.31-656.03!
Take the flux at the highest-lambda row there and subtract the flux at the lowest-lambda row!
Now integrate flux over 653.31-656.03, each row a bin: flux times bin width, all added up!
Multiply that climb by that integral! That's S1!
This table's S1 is 0.1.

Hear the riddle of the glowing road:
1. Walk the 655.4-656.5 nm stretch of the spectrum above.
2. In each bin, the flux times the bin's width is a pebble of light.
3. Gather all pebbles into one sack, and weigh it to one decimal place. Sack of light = 1.4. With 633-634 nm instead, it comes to 1.3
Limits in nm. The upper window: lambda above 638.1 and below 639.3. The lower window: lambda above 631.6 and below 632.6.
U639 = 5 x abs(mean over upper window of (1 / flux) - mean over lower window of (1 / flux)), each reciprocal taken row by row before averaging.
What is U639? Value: 0.13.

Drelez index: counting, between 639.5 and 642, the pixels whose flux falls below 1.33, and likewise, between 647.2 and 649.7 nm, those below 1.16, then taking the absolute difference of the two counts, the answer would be 2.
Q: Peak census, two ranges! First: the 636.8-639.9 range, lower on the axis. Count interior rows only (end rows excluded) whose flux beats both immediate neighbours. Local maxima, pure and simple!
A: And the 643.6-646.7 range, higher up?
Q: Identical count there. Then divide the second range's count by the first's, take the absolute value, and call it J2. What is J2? 1.2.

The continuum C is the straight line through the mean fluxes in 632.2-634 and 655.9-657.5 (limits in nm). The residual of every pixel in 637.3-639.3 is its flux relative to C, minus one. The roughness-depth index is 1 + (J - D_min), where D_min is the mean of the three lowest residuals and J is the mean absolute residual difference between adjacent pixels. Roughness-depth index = 1.29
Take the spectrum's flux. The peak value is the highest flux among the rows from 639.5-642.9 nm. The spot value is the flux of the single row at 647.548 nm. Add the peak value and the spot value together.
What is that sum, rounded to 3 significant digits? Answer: 2.75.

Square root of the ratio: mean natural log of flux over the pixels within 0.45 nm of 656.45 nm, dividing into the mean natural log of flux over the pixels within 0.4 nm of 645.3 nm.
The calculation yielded 0.99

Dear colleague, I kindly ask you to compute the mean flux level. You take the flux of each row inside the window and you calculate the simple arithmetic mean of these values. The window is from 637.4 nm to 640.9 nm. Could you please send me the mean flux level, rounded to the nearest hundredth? 1.30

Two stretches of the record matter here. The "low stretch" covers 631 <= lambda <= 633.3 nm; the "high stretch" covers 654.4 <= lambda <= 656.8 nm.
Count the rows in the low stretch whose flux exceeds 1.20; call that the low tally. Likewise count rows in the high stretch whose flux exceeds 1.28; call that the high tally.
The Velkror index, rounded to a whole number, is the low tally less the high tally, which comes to 1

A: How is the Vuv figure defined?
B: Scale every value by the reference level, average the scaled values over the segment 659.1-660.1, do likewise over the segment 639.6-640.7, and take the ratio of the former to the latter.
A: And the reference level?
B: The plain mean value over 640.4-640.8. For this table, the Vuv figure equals 0.97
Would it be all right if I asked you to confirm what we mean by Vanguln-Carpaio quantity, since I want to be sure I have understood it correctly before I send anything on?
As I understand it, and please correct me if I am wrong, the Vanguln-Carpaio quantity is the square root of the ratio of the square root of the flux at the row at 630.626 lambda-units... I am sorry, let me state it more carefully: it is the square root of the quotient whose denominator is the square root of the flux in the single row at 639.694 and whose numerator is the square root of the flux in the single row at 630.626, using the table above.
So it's 0.95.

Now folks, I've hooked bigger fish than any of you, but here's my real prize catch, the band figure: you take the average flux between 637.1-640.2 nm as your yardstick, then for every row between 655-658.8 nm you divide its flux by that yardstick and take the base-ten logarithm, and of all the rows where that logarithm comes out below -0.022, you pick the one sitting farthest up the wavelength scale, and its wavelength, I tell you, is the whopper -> 658.525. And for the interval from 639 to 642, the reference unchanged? 641.464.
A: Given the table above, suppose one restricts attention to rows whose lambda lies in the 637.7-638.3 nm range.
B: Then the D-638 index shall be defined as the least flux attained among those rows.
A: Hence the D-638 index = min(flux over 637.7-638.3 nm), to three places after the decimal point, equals 1.127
